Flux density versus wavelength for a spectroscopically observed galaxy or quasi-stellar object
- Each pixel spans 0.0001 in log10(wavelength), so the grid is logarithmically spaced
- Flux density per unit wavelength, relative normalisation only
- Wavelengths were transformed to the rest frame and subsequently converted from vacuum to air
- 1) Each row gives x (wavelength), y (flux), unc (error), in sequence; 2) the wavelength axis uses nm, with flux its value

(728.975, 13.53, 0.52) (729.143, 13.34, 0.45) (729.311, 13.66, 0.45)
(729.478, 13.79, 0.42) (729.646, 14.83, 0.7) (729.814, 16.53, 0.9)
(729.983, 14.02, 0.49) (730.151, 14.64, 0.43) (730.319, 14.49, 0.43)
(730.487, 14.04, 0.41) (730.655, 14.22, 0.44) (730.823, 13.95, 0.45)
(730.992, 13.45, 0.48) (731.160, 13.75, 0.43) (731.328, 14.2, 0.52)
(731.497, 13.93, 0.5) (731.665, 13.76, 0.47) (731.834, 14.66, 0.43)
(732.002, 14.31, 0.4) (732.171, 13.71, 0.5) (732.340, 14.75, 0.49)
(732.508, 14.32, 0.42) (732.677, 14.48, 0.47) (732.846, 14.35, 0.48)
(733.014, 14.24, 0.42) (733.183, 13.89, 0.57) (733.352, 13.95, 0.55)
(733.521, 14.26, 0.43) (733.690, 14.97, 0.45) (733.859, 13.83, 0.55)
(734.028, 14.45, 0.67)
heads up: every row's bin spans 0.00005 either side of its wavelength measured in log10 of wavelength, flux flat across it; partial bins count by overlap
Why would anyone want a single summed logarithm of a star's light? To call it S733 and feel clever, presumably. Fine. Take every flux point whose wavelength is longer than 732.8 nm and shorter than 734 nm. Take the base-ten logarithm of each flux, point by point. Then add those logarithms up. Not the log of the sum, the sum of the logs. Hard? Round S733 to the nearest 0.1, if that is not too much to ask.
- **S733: 8.1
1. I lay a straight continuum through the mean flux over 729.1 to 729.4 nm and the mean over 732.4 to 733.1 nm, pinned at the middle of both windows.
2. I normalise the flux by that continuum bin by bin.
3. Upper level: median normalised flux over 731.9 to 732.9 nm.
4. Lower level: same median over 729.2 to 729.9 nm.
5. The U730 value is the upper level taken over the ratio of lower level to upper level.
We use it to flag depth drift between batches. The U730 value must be 0.961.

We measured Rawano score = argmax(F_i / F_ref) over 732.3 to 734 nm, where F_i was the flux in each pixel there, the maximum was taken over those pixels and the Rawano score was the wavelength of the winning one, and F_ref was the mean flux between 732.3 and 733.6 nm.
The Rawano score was 733.690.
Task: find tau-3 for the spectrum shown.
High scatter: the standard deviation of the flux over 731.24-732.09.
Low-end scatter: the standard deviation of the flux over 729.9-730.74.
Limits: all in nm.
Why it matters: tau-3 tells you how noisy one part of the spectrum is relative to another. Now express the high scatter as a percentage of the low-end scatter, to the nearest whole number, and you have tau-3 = 127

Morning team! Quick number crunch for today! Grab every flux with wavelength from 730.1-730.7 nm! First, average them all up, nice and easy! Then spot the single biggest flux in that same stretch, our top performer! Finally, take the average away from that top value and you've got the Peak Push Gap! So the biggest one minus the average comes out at 0.29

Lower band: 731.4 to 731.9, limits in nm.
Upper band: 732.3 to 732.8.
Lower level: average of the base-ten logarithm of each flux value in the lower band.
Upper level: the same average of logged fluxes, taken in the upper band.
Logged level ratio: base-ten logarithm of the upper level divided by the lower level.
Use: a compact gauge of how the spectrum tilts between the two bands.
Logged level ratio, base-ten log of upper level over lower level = 0.005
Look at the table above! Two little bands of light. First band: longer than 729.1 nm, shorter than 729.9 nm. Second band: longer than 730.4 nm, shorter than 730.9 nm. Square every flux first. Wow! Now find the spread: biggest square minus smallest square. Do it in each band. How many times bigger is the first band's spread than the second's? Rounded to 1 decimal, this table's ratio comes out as 12.5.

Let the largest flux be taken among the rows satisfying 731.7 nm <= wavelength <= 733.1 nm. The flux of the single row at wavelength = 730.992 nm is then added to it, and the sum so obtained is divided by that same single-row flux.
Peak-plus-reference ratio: 2.10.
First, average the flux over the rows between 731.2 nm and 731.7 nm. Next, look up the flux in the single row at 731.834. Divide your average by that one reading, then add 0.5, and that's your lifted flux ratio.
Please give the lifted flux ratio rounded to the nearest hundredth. 1.45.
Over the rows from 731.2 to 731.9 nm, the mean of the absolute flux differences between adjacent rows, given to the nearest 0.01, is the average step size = 0.45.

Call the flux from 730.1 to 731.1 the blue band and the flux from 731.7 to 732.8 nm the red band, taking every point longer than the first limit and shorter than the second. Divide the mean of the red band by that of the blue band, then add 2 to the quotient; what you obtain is 3.02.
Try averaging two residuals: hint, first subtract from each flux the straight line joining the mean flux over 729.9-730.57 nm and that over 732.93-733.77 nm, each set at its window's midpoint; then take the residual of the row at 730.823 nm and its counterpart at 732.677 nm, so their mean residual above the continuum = -0.1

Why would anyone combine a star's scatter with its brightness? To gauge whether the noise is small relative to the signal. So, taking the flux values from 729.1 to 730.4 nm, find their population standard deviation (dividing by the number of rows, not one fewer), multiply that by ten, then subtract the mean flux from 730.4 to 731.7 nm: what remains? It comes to -4.6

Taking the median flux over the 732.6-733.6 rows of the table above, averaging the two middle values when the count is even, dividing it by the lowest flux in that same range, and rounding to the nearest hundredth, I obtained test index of 1.03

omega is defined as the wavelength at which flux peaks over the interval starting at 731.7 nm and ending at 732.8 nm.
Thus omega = 732.340 nm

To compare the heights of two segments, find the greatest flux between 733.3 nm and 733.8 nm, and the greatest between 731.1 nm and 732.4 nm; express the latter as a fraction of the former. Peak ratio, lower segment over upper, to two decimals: 0.99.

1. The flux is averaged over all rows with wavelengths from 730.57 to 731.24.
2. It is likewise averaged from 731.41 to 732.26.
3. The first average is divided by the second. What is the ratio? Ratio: 0.98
